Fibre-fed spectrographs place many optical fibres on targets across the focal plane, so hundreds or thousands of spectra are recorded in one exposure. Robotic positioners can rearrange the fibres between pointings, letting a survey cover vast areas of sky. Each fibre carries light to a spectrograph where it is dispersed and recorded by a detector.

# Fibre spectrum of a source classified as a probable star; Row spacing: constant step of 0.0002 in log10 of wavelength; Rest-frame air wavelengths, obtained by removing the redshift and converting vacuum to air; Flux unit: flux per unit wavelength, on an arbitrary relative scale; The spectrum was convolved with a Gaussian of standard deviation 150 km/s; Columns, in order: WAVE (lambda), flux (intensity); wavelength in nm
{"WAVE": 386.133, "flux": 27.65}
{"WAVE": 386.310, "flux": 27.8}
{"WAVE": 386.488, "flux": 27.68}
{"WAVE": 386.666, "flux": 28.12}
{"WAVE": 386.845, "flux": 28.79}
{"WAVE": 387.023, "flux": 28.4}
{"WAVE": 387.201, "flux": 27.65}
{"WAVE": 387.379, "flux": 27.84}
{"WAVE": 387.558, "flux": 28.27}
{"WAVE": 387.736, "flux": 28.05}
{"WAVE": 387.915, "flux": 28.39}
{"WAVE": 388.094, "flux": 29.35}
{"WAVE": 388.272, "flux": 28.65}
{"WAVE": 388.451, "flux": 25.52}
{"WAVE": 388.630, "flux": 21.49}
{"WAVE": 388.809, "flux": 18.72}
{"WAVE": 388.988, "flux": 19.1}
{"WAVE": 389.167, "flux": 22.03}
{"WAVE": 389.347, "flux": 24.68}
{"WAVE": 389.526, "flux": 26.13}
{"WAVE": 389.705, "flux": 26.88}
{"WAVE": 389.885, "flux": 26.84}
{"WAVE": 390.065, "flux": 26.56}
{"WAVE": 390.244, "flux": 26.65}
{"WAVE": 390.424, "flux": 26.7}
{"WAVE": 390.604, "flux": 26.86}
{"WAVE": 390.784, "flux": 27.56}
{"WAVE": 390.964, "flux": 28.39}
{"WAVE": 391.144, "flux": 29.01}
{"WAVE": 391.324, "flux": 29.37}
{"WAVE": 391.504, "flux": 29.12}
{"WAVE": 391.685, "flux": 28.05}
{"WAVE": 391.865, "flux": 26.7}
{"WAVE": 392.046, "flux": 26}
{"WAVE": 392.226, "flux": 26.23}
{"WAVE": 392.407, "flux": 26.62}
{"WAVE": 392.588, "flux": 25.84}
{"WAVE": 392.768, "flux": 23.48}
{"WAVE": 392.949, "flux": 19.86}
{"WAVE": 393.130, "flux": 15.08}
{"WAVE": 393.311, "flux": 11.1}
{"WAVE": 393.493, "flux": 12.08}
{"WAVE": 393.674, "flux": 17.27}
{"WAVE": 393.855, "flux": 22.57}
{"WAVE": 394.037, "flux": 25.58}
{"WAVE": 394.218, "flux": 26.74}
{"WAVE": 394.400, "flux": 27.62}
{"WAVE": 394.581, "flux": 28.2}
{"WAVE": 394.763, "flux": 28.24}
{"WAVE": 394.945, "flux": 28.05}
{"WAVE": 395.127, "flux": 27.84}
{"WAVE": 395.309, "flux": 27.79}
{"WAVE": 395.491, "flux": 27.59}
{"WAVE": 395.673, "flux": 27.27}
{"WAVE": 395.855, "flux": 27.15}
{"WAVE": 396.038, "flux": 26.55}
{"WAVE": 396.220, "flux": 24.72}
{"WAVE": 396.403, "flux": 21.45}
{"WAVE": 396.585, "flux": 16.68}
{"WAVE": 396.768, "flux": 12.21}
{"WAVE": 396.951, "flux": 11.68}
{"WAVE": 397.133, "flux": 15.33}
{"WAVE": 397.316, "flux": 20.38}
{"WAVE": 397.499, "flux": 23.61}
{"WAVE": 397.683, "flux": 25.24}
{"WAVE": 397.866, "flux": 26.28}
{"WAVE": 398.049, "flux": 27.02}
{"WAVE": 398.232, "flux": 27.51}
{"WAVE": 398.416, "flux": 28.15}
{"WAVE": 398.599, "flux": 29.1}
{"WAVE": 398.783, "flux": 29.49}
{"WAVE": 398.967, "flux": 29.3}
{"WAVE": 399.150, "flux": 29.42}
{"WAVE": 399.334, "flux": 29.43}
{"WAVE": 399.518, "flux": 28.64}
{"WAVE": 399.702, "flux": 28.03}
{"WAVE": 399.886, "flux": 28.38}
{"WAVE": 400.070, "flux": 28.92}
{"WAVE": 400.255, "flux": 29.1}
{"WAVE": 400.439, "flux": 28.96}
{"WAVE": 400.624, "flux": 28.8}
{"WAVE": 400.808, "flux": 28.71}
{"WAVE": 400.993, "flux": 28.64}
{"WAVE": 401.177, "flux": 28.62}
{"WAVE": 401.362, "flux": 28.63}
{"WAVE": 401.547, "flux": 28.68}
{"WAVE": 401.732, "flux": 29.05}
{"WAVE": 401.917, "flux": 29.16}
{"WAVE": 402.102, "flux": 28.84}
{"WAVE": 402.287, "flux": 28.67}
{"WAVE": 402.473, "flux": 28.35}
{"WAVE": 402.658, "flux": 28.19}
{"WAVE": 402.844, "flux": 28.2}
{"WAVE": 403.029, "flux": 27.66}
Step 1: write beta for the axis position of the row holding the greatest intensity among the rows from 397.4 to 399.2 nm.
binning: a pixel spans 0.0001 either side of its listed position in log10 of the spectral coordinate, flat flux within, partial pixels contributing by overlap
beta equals 398.783 nm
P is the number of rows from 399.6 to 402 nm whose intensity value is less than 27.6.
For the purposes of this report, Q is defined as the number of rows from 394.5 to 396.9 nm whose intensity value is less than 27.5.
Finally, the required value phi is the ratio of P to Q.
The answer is 0.0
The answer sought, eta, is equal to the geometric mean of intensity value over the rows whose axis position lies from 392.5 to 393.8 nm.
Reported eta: 17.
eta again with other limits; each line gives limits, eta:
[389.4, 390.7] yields 27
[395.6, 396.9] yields 21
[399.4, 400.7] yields 29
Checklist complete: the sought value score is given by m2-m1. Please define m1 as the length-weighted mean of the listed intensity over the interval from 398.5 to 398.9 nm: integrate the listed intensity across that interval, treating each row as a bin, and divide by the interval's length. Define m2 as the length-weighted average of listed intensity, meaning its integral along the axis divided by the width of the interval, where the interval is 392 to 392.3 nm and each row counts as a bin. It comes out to -3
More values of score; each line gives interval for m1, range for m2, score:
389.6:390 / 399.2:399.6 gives 2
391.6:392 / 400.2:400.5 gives 2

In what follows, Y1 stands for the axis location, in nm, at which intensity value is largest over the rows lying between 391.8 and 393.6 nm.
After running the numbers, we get 391.865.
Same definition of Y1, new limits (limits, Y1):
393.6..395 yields 394.763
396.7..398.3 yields 398.232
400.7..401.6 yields 400.808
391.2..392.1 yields 391.324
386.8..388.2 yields 388.094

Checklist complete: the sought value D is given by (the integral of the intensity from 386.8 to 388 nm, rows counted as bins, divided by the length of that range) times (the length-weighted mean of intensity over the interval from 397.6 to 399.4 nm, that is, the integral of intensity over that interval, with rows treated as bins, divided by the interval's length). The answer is 792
